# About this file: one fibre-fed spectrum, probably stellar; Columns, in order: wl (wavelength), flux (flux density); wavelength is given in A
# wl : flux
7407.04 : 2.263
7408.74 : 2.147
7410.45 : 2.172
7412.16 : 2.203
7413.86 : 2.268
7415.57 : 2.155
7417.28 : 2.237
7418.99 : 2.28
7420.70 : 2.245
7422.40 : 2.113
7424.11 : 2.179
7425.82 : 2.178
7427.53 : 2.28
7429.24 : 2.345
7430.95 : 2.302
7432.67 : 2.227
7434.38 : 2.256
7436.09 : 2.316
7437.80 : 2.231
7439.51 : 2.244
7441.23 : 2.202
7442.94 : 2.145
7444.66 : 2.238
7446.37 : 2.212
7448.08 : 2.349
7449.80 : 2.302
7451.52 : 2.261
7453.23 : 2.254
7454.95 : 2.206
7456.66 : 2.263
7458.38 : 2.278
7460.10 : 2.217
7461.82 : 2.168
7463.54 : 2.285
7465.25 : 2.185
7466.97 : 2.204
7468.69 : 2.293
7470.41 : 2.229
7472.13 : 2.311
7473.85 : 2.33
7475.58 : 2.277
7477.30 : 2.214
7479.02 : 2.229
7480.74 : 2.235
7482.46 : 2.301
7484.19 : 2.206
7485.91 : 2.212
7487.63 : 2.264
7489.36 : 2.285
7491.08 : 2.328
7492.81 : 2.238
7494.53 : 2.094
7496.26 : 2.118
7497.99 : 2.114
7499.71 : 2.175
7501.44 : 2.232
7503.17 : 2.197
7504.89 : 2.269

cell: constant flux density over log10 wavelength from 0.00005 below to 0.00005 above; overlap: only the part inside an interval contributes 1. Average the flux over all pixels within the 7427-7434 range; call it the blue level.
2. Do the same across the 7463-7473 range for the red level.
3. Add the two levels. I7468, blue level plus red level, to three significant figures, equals 4.54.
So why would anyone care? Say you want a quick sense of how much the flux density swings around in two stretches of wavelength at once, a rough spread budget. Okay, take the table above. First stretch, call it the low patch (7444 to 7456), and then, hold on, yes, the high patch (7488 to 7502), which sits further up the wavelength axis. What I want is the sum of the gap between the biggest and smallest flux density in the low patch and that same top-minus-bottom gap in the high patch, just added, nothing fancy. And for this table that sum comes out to 0.38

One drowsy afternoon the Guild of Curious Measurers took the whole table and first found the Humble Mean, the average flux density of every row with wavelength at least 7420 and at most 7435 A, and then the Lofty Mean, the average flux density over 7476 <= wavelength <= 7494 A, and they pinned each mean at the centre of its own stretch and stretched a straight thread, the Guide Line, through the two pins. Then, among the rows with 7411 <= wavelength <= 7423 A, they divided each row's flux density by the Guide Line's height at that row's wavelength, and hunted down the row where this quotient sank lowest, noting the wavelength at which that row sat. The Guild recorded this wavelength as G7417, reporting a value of 7422.40 A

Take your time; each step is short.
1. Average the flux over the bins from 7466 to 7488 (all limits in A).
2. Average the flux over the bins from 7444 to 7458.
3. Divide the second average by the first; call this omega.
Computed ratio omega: 1.00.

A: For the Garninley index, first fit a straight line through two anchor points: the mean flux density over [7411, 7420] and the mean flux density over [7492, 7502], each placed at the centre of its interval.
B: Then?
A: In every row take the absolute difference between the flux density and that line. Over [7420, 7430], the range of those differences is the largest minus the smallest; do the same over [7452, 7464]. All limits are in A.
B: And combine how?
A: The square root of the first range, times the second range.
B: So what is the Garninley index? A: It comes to 0.028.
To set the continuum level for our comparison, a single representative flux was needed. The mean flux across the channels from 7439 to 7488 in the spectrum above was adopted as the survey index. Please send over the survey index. 2.25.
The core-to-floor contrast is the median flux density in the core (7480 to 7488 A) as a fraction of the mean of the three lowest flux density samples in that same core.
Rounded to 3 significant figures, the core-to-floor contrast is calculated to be 1.01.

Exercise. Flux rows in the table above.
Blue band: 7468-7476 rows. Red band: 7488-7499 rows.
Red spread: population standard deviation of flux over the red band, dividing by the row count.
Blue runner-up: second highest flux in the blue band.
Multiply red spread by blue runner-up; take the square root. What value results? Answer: 0.46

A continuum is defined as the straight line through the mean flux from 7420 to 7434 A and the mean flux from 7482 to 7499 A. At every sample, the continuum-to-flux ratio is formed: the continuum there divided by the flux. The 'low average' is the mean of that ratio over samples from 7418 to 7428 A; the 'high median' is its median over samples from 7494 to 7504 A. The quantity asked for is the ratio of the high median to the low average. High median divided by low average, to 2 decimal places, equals 1.02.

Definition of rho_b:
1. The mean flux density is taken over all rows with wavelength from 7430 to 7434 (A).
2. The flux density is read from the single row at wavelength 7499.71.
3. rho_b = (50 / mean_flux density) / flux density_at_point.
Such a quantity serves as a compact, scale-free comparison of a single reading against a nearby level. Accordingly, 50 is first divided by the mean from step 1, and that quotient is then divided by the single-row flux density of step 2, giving 10.2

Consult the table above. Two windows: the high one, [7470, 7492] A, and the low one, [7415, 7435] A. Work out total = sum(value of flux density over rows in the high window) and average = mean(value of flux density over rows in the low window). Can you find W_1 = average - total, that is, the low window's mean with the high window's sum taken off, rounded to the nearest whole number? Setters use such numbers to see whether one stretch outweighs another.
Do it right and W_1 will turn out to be -27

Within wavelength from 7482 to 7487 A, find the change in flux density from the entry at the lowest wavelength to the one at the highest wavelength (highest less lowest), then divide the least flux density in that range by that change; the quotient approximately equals -25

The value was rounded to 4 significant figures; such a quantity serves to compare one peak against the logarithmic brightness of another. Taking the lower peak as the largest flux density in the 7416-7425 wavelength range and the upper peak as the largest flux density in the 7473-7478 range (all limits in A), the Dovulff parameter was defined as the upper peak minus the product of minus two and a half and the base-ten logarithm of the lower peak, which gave 3.225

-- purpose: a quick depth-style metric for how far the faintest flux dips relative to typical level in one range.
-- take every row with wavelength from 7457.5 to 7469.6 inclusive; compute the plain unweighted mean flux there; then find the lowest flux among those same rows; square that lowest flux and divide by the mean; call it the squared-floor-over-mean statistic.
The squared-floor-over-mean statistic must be 2.11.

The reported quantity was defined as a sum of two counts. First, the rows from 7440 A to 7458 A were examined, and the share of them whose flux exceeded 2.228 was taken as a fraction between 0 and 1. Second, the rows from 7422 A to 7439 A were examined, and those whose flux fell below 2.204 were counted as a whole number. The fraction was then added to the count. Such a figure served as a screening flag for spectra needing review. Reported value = 3.6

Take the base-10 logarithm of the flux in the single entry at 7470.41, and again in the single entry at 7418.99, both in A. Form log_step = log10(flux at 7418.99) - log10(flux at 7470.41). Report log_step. 0.010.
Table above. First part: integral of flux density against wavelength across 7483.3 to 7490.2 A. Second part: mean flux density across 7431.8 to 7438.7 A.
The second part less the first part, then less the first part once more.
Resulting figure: -28.66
